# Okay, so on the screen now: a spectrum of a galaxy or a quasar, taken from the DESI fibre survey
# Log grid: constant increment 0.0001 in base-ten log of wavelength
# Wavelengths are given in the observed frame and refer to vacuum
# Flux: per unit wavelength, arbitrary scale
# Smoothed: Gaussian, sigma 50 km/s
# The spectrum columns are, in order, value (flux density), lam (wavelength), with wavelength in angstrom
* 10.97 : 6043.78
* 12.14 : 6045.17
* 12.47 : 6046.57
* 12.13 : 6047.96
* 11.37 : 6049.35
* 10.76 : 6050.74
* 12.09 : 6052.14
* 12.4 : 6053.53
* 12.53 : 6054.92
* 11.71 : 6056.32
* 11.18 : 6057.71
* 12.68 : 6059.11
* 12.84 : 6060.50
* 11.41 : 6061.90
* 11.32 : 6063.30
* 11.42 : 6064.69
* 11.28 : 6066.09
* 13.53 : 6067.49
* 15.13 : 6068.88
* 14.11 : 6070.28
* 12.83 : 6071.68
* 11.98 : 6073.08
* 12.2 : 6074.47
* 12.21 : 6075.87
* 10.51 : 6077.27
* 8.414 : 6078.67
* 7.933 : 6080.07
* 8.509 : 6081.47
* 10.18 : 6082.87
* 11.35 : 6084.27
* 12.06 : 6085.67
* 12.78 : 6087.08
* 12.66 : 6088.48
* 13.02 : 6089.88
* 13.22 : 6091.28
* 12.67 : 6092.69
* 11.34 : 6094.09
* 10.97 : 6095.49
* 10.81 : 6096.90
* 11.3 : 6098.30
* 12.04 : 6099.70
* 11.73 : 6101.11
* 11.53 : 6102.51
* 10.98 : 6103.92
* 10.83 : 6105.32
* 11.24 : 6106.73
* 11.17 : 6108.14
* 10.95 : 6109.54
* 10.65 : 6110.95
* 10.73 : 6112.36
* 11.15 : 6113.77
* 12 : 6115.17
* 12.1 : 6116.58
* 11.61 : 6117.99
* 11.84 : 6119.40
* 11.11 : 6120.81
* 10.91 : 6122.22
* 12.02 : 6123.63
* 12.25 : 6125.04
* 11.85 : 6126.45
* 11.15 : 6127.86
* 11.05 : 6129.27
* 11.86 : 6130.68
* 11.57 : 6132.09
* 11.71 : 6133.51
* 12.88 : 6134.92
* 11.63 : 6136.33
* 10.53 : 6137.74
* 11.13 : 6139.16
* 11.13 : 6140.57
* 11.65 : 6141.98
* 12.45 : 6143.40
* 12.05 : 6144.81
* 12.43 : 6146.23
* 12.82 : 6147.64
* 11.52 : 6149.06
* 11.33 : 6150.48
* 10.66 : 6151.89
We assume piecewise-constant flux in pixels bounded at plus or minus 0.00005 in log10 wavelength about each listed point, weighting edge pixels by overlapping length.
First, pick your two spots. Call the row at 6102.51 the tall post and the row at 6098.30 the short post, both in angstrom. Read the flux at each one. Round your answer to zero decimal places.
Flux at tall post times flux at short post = 130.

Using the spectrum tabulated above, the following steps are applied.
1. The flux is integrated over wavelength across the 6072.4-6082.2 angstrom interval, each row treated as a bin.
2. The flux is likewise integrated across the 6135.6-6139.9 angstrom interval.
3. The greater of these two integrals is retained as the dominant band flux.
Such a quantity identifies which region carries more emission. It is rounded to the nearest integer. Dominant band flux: 100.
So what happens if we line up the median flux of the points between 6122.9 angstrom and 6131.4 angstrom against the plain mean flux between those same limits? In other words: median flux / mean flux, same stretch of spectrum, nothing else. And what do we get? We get 1.01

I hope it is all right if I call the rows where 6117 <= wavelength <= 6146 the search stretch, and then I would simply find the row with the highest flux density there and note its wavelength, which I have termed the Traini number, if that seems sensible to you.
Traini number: 6134.92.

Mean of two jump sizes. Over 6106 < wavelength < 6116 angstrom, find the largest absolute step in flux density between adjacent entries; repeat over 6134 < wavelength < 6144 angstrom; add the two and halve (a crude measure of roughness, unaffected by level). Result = 1.05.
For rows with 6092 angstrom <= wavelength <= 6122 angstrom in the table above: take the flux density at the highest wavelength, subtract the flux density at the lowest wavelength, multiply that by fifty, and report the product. -78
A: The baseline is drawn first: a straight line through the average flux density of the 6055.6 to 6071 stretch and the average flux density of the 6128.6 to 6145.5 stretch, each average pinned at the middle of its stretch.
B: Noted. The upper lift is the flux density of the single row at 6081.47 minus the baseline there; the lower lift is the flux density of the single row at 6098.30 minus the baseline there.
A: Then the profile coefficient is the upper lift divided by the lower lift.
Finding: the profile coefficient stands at 5.0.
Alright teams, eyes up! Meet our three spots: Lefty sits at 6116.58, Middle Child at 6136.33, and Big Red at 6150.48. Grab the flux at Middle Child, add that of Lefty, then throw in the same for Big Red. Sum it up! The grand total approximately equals 35.1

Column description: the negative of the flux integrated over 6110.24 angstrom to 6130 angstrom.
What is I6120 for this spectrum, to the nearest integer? -226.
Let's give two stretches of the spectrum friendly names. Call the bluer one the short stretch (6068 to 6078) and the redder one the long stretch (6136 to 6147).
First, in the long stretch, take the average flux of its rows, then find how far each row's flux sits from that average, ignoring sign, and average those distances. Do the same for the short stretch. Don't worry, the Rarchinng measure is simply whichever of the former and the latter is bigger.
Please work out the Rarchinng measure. 1.1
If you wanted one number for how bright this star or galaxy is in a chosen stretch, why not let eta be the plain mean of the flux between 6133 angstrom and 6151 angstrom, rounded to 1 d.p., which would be 11.8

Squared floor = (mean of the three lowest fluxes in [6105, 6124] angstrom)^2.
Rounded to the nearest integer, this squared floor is 115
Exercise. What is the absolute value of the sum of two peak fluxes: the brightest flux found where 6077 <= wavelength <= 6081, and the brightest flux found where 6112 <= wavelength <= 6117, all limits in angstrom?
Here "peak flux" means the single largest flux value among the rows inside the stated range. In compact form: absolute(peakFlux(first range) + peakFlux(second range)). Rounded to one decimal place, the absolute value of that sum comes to 22.6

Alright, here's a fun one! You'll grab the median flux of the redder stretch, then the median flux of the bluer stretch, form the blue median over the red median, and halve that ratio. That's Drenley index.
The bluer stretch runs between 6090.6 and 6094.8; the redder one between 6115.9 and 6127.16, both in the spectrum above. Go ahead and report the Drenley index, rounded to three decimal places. 0.535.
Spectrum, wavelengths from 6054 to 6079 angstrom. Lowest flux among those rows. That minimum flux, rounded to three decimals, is 8.414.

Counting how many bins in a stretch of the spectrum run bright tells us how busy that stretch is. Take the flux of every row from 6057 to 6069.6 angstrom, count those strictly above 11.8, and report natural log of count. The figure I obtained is 1.4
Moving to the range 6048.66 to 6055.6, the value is 1.1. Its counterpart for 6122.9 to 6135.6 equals 1.6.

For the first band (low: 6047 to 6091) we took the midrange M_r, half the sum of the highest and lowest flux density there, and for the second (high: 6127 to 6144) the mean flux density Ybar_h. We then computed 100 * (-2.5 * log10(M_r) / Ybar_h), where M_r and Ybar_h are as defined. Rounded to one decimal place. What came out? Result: -23.0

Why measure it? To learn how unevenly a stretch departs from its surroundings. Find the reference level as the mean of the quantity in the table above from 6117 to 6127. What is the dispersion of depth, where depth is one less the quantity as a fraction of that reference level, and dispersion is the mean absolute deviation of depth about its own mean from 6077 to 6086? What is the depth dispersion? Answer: 0.115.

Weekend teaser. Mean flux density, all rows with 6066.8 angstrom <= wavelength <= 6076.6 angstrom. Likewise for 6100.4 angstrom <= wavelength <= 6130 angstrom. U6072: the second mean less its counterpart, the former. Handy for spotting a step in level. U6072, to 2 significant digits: -1.8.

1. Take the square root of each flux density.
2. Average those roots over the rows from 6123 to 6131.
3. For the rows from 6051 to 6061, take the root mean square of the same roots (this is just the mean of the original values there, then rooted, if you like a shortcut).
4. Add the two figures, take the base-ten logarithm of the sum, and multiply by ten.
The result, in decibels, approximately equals 8.40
